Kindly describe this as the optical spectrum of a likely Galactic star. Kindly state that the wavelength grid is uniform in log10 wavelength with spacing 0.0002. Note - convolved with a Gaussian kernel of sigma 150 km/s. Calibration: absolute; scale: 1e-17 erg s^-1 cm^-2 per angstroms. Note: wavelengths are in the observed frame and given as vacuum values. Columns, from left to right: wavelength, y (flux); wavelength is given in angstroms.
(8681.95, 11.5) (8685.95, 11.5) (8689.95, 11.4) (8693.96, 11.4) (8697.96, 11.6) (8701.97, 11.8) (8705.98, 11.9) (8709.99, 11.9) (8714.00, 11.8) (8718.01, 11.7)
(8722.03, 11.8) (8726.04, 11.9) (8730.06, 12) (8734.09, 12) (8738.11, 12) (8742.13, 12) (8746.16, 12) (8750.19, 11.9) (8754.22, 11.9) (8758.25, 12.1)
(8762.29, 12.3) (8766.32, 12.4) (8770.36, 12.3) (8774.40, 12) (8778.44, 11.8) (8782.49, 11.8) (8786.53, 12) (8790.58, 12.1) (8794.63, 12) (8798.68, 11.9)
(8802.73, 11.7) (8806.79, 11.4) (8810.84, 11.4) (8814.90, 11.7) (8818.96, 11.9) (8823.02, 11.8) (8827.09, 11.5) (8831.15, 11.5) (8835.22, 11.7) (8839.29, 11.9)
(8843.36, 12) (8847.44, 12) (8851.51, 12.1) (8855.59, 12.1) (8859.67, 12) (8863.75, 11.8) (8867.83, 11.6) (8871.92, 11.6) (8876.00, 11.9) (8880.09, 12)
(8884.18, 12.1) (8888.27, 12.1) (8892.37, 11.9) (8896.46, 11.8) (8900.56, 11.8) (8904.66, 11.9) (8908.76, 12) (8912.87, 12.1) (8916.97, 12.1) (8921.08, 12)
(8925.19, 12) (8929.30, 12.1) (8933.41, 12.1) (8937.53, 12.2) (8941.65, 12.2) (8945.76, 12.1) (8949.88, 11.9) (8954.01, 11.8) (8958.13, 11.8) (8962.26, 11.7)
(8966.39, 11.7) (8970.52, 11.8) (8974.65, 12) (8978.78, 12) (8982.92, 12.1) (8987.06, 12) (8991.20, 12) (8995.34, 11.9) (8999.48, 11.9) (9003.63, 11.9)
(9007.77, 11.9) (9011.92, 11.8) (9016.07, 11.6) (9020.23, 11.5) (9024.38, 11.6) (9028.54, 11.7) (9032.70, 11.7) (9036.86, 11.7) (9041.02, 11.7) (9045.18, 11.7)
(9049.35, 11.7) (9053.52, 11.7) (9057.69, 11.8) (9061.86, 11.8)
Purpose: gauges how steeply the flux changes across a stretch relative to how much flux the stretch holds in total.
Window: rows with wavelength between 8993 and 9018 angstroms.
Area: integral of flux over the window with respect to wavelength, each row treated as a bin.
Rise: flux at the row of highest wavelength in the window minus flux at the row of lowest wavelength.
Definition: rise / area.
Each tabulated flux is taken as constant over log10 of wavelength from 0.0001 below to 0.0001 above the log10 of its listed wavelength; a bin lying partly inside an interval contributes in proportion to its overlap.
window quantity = -0.0010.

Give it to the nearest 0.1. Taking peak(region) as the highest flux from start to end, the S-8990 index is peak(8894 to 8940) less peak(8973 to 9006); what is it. 0.1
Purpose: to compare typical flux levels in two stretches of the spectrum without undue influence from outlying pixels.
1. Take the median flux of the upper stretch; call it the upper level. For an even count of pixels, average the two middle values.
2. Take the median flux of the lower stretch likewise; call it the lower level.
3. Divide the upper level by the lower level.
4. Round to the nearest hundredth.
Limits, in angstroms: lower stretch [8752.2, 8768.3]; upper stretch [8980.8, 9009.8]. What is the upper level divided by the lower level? 0.98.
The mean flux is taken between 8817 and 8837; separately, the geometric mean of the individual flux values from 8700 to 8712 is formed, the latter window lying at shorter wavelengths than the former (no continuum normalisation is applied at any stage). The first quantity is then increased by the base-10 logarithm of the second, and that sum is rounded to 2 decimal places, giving 12.75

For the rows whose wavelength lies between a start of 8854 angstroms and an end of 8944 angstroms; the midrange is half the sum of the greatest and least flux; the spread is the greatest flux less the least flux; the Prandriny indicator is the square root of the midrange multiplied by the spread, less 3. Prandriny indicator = -0.33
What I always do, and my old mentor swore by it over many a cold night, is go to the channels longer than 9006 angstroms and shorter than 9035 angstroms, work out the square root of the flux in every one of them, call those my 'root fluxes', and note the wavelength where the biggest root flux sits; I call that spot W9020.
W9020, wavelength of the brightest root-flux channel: 9007.77 angstroms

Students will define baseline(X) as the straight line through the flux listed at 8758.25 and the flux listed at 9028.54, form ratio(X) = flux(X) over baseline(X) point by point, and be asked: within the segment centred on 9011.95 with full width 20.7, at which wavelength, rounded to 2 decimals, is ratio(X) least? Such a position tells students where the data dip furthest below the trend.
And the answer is 9020.23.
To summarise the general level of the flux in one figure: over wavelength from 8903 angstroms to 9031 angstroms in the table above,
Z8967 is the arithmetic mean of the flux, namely 11.9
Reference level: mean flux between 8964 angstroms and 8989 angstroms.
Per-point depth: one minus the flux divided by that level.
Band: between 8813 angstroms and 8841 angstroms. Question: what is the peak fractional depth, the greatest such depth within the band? 0.036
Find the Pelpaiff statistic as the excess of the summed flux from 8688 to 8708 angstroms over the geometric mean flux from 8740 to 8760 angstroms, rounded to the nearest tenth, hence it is 46.1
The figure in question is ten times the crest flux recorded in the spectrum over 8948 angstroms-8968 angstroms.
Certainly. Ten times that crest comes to 119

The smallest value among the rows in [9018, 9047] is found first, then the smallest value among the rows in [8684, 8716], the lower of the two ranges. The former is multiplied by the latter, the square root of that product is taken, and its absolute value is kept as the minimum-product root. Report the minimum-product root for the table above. 11.4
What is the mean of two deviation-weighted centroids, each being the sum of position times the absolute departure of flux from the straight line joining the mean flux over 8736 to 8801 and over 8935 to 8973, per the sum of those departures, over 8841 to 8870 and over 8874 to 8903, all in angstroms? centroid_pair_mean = 8876.0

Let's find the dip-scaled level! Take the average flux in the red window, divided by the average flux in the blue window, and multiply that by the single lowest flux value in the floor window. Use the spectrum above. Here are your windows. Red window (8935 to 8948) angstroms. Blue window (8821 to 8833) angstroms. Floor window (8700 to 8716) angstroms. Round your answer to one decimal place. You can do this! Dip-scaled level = 12.4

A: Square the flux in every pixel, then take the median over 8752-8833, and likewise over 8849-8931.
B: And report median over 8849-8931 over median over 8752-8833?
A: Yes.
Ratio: 1.02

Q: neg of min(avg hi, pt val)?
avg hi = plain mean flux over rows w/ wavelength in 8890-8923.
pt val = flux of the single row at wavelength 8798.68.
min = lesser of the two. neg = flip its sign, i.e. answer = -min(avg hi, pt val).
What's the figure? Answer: -11.9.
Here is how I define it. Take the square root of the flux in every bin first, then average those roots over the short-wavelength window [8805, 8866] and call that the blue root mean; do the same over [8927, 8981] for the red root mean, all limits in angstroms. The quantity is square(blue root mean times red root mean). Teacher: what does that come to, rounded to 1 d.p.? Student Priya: 140.9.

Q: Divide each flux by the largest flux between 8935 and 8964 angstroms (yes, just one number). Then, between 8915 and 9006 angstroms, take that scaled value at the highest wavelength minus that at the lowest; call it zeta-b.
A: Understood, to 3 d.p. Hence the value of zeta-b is -0.016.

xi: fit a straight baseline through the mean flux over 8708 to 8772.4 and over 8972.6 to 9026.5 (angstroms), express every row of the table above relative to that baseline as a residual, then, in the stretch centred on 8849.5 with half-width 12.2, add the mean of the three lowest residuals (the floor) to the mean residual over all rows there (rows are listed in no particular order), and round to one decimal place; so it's 0.1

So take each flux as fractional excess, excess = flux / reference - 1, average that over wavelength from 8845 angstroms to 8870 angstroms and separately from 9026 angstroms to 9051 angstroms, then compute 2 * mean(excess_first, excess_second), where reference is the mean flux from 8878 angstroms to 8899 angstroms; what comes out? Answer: -0.027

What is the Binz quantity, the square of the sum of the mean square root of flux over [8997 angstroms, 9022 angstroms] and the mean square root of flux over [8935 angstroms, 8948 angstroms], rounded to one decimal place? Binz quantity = 47.9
